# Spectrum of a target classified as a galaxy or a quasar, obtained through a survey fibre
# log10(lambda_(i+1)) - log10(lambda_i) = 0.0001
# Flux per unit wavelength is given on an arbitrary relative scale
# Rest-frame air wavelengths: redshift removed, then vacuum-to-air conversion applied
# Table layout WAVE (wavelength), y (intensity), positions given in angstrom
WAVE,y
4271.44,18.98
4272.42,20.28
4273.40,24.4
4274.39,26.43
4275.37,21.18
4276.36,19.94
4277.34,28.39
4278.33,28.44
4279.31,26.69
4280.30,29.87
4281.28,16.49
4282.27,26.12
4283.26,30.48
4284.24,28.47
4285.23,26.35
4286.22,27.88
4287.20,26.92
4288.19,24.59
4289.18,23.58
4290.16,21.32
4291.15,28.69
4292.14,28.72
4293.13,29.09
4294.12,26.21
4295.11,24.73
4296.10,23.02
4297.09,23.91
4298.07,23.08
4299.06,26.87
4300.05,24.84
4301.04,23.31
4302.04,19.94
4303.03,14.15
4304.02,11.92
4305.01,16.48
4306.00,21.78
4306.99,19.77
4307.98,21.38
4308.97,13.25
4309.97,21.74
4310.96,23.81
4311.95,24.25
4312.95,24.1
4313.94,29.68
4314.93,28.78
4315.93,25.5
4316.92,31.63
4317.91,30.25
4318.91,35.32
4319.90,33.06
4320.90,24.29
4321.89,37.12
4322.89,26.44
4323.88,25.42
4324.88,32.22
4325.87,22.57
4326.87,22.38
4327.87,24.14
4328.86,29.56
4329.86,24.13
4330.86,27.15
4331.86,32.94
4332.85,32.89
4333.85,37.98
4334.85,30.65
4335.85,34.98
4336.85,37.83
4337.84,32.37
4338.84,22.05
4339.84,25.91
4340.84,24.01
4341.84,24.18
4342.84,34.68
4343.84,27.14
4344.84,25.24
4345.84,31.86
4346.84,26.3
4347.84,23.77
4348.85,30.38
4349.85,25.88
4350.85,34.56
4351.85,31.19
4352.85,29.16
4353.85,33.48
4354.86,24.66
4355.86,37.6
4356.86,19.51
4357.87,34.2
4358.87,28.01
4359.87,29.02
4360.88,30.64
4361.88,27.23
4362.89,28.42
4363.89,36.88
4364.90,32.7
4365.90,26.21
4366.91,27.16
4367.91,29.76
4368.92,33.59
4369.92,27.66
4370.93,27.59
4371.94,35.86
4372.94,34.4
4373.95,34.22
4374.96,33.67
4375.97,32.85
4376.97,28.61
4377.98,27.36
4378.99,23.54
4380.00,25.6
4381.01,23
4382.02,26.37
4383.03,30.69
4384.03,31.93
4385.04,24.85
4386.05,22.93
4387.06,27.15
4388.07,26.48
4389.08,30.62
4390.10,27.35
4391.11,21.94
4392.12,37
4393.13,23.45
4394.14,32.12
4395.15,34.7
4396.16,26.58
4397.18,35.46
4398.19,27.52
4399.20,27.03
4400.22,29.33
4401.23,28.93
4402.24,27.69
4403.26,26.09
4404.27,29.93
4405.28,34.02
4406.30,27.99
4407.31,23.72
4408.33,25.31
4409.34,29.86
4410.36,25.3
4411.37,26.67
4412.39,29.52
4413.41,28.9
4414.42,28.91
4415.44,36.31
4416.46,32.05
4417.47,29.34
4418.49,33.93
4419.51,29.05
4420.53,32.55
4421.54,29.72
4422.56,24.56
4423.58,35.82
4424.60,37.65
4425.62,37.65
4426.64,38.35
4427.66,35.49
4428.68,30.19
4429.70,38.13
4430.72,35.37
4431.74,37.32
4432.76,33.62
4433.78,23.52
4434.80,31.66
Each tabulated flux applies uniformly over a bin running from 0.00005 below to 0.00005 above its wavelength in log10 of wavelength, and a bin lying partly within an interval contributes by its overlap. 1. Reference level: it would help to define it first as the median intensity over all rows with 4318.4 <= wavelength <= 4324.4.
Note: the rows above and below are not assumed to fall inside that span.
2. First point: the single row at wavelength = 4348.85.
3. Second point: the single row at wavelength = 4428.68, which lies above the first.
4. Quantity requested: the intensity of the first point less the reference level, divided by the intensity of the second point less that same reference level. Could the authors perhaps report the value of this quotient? 1.4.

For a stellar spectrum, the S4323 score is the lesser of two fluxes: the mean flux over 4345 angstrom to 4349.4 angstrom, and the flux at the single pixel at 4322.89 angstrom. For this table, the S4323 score 26.4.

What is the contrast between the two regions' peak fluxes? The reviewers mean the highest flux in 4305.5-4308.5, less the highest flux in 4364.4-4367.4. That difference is -11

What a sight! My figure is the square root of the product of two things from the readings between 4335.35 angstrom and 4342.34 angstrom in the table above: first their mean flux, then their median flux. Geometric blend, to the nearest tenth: 27.3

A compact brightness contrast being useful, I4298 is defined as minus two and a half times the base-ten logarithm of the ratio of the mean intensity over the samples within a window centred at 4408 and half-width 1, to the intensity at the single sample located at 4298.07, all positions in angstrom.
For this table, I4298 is -0.1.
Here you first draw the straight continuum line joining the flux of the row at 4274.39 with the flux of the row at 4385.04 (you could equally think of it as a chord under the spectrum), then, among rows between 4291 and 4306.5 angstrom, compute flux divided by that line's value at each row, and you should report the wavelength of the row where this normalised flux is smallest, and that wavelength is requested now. 4304.02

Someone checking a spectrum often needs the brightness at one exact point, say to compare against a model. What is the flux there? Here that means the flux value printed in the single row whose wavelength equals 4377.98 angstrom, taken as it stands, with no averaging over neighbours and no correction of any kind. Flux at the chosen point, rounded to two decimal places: 27.36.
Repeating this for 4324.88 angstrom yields 32.22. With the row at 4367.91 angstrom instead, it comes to 29.76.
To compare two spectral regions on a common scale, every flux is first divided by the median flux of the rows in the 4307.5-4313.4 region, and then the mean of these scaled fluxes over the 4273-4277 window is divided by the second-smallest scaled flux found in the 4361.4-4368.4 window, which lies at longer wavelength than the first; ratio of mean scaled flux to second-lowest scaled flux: 0.85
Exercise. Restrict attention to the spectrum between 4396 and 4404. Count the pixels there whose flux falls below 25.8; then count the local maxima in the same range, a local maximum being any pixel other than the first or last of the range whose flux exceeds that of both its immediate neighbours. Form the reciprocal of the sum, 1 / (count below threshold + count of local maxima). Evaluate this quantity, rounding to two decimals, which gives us 0.50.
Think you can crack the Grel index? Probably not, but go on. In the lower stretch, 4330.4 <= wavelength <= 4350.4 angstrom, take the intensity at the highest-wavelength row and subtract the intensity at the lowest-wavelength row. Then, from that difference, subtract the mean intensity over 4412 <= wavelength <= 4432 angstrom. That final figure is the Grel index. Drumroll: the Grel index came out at -34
